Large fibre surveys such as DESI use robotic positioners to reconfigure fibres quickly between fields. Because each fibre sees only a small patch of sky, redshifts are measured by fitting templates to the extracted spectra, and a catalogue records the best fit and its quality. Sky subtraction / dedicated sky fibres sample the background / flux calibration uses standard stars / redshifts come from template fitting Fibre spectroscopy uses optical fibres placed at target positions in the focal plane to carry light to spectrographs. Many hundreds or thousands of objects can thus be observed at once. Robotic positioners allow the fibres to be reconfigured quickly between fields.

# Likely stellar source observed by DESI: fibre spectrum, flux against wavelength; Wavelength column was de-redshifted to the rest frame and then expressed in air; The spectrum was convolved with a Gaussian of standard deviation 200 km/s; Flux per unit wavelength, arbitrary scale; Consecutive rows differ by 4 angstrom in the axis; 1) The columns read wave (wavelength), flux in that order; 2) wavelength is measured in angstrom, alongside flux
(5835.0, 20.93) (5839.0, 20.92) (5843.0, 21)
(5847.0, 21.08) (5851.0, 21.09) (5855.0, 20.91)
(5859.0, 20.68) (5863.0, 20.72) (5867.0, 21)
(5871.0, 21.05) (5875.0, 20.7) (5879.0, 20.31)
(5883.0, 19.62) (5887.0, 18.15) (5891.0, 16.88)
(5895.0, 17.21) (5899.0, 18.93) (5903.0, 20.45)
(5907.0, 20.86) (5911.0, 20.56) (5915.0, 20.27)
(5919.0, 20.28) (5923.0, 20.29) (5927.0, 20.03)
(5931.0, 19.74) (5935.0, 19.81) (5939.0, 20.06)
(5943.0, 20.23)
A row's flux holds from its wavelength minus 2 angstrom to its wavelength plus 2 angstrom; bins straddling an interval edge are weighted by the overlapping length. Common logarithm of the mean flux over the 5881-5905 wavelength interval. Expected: 1.27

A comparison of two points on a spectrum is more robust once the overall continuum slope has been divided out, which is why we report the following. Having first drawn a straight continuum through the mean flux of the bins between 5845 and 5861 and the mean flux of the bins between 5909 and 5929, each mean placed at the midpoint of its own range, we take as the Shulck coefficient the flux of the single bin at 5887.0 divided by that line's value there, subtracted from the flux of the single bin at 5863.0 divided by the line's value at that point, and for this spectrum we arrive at 0.11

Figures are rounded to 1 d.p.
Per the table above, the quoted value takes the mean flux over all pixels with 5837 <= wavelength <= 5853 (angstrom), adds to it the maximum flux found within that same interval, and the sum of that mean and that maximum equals 42.1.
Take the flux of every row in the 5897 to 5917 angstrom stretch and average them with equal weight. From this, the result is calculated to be 20.21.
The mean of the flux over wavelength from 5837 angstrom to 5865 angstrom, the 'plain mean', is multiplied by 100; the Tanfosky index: 2091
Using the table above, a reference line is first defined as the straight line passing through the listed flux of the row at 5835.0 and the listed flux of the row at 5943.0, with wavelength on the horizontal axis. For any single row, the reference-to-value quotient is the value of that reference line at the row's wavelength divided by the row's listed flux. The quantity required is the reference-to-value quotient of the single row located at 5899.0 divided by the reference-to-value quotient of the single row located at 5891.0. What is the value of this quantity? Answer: 0.89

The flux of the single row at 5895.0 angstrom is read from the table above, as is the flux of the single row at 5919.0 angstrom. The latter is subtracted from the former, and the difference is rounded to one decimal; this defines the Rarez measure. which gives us -3.1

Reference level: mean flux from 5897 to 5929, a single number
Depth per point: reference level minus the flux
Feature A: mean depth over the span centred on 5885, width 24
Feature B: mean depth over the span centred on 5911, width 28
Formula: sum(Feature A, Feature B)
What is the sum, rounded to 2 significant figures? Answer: 1.4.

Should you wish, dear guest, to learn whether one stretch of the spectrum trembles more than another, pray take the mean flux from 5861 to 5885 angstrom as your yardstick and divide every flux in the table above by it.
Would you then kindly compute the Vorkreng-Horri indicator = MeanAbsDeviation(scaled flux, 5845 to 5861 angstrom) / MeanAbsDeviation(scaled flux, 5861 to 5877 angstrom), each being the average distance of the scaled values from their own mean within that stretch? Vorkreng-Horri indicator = 0.9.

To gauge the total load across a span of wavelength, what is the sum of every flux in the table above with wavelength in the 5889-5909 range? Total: 94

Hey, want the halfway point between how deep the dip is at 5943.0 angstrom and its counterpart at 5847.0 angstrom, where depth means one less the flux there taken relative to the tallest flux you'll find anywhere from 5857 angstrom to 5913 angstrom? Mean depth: 0.019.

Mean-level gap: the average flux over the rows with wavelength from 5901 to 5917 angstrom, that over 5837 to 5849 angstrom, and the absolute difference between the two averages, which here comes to 0.5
